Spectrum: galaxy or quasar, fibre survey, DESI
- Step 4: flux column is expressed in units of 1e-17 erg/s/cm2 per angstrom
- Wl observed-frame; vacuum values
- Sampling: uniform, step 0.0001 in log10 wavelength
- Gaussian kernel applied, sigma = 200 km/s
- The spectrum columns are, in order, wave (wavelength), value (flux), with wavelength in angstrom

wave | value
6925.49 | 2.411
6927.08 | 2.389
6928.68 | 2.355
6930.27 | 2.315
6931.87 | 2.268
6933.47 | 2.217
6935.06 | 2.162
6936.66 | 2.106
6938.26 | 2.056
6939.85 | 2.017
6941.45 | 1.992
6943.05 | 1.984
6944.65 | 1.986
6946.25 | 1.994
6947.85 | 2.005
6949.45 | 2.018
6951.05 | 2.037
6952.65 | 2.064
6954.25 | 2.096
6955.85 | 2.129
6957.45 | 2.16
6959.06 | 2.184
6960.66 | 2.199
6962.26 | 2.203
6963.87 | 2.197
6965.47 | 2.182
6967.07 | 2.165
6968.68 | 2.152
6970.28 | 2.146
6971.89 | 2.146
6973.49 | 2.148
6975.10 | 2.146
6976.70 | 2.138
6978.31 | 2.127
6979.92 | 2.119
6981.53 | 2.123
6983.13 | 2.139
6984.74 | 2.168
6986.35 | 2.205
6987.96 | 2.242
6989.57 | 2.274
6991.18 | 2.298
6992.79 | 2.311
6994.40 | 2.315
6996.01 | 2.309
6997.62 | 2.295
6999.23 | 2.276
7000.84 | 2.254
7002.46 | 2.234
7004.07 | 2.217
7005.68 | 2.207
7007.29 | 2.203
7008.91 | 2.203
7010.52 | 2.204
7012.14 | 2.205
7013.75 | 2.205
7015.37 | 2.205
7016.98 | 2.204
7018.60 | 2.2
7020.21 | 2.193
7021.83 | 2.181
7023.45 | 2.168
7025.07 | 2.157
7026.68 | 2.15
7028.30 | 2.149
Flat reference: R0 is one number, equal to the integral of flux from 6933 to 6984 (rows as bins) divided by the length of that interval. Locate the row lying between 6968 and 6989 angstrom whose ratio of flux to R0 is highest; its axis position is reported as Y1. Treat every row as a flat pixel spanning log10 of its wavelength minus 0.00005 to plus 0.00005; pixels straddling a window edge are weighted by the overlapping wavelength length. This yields 6987.96 angstrom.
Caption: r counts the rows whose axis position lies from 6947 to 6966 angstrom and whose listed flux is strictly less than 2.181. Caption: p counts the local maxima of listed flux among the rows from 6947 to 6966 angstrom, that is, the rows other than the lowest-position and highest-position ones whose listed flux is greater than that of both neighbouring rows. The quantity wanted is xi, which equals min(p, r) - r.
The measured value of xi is -6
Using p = 1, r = 7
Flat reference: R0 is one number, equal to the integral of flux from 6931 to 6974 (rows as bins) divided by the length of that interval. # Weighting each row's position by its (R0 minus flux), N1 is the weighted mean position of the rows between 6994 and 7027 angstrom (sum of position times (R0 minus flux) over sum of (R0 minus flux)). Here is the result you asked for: 7006.7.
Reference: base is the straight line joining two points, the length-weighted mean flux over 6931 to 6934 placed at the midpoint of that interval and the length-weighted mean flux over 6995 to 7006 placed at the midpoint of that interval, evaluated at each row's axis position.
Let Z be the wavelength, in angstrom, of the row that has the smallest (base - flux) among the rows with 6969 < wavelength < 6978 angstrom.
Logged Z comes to 6973.49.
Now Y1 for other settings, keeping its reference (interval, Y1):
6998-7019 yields 6999.23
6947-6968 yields 6962.26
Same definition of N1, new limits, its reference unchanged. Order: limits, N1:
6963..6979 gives 6969.1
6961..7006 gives 6989.6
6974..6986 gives 6980.5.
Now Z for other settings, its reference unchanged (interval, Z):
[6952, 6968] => 6962.26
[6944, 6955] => 6954.25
